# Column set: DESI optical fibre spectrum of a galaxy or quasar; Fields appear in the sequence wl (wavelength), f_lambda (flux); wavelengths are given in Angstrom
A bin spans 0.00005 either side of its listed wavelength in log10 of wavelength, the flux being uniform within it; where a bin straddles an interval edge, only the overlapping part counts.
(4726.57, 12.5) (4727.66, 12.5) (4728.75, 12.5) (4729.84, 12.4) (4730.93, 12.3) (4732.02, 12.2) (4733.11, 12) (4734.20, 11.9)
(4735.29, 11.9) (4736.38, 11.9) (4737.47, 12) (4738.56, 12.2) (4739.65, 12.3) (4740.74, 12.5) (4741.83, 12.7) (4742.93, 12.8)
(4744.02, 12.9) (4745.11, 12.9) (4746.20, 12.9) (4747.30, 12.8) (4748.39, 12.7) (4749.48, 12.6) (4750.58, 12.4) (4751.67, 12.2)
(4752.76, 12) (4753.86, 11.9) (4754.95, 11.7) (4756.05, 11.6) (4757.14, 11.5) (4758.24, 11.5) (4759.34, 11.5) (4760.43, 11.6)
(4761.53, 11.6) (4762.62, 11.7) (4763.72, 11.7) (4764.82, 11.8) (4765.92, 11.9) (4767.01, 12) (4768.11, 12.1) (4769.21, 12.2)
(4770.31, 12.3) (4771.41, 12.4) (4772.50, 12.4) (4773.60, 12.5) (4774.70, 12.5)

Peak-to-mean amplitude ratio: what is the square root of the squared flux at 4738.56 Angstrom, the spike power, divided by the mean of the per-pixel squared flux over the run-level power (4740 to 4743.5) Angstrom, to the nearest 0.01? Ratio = 0.96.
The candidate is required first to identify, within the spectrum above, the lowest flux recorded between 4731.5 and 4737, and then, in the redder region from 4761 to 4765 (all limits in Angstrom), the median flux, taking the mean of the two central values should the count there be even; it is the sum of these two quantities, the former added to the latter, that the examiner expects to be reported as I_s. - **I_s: 23.6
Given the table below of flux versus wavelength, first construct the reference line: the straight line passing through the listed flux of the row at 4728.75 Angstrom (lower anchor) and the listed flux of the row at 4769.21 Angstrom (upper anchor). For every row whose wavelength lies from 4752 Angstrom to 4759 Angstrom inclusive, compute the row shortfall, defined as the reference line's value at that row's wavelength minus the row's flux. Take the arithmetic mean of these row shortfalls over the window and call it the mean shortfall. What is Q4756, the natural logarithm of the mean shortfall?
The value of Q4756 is -0.5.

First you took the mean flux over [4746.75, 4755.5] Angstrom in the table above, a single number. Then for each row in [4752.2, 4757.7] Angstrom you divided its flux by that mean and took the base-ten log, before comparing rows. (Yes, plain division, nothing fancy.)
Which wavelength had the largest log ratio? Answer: 4752.76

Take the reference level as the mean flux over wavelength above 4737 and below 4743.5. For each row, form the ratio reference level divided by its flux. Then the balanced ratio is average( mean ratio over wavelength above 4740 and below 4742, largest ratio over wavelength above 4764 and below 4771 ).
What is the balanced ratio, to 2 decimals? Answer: 1.02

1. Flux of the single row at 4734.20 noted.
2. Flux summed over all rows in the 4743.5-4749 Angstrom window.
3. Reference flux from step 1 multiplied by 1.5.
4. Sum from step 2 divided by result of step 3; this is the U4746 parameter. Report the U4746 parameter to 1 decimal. 3.6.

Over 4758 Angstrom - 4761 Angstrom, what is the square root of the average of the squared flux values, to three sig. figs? 11.5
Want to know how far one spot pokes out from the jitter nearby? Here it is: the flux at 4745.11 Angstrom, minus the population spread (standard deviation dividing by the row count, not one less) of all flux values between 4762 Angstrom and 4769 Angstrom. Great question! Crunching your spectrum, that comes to 12.8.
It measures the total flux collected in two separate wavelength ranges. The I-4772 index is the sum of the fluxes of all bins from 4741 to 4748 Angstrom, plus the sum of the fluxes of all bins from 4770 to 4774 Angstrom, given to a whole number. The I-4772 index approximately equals 127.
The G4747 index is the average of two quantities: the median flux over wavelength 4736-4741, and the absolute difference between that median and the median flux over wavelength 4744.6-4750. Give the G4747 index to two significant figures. 6.4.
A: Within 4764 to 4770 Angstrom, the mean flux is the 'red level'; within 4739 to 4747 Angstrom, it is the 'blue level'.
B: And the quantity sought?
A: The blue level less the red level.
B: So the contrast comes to 0.7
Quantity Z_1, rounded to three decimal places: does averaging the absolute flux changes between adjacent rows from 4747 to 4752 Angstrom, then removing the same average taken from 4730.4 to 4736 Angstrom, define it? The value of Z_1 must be 0.050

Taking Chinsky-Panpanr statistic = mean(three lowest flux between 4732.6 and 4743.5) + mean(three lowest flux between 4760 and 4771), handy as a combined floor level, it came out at 23.5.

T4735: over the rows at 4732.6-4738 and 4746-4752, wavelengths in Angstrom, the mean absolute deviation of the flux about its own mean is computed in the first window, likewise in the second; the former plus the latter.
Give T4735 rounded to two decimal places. 0.25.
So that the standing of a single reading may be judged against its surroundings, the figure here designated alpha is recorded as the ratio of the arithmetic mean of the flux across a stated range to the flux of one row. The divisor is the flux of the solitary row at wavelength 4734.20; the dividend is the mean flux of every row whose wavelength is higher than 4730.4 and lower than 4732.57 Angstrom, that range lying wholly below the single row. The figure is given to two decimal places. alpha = 1.03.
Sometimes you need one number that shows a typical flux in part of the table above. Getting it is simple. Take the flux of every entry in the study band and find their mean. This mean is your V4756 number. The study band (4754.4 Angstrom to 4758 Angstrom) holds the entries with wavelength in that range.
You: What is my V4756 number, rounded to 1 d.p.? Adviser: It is 11.6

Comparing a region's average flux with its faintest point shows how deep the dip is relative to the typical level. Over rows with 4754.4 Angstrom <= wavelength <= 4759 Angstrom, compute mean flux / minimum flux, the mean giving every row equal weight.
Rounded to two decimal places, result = 1.01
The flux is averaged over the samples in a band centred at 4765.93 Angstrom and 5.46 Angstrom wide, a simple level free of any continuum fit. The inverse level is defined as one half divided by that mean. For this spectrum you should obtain 0.0420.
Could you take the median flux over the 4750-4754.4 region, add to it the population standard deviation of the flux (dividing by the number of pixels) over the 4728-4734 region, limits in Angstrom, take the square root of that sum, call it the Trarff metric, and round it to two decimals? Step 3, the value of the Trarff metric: 3.50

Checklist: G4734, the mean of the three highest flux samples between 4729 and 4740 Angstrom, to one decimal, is 12.3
